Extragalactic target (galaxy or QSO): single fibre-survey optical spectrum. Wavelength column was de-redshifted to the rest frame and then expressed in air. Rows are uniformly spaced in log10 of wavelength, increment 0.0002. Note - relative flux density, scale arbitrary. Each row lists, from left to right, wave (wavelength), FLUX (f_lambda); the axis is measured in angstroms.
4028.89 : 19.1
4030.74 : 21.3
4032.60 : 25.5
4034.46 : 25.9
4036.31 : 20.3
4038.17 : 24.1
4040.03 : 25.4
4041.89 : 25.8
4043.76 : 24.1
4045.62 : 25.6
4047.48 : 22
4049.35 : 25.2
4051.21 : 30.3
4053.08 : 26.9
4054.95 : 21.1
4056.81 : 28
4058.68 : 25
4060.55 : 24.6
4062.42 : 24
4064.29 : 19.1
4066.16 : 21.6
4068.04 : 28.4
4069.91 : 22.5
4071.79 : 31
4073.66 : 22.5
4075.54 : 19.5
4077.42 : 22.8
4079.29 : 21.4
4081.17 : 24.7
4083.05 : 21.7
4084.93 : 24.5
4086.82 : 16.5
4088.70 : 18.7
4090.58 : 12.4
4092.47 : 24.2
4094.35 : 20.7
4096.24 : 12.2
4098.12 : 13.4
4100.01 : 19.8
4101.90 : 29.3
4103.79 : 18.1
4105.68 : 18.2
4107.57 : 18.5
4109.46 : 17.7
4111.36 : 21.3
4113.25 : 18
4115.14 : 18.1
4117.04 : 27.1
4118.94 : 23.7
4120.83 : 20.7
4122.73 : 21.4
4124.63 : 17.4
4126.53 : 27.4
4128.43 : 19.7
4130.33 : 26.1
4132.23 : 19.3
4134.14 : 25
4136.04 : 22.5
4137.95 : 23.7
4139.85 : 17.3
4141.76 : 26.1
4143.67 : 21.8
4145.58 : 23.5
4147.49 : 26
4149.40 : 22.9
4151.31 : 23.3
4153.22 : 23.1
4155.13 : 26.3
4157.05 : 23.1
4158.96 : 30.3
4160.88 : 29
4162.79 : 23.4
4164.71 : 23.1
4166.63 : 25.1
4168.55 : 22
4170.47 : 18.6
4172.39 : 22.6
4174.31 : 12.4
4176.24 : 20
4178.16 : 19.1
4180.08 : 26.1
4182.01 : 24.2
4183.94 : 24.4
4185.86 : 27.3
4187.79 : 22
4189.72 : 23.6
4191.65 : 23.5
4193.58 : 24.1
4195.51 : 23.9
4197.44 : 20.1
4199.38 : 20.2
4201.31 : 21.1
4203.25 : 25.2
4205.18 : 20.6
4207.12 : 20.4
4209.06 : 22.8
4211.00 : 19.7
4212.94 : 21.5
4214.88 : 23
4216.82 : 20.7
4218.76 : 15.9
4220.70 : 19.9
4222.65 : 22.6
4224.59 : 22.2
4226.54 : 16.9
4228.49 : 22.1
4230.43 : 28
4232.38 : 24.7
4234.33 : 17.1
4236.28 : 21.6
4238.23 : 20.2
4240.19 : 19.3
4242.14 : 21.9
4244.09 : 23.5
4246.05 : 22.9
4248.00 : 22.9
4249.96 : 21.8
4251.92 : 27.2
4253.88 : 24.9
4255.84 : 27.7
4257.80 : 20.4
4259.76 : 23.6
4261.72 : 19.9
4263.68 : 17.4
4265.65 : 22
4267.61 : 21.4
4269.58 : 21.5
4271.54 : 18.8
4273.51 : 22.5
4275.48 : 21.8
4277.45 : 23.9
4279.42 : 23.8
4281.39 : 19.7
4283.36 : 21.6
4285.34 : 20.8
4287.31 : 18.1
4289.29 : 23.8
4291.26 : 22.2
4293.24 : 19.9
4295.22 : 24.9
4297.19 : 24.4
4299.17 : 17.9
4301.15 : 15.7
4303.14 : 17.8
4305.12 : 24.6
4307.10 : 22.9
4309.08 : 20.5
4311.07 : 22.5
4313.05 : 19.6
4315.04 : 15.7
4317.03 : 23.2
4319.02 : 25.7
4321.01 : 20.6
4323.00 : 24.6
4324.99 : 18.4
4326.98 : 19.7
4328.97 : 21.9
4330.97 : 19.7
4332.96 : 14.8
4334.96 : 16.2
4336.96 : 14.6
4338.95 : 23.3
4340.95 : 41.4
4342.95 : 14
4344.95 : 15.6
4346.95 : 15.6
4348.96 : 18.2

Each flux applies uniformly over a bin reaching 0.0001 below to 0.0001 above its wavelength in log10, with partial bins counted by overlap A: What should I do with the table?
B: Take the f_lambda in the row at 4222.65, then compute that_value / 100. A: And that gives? 0.226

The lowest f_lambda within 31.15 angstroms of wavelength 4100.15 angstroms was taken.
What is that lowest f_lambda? 12.2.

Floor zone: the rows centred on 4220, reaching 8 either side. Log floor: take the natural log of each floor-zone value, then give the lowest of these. 2.766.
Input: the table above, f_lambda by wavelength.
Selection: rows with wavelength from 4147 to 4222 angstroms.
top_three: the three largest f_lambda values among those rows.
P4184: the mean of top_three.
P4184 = 28.9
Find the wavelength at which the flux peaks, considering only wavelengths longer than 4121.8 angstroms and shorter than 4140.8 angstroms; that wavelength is 4126.53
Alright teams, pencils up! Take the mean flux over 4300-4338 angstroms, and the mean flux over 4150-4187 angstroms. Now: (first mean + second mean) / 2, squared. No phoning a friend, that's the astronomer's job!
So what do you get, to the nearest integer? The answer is 468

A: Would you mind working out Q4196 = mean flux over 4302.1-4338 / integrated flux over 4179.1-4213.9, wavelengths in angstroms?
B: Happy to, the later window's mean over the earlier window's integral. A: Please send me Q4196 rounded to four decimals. 0.0254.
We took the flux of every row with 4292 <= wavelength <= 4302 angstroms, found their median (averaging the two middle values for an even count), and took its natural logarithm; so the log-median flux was 2.99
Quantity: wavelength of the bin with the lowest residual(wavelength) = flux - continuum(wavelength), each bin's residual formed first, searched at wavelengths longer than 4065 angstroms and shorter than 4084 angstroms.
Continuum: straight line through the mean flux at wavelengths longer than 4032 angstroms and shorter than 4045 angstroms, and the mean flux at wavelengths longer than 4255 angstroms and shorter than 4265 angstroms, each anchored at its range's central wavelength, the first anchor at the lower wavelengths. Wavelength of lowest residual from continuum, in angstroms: 4075.54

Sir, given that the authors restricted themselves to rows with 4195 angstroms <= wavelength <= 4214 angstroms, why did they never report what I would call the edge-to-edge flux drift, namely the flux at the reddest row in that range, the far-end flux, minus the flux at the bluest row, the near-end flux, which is -2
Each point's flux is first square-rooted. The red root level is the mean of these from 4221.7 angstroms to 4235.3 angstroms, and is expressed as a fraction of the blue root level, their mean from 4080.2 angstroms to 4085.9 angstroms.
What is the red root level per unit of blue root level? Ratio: 0.96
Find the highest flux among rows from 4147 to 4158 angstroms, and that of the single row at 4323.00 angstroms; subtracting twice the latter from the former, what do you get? -23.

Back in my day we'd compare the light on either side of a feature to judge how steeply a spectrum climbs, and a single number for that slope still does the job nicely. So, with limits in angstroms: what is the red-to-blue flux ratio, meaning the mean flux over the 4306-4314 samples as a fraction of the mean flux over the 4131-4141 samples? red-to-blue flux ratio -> 0.99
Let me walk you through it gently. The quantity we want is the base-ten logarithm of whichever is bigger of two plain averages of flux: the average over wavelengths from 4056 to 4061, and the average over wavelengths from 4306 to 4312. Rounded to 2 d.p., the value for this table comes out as 1.41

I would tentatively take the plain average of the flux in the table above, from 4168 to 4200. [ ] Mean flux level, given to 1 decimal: 22.0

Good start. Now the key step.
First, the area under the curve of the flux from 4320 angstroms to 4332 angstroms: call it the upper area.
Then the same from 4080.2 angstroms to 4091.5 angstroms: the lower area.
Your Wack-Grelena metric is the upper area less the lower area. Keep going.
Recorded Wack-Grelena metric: 26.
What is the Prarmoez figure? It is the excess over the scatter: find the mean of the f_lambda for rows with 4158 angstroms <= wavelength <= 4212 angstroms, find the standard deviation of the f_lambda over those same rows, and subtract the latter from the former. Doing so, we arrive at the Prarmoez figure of 19.2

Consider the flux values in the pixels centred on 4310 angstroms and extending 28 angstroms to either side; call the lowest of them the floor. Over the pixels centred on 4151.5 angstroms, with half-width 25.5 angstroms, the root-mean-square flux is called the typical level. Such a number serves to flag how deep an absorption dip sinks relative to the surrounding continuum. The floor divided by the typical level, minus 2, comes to -1.38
